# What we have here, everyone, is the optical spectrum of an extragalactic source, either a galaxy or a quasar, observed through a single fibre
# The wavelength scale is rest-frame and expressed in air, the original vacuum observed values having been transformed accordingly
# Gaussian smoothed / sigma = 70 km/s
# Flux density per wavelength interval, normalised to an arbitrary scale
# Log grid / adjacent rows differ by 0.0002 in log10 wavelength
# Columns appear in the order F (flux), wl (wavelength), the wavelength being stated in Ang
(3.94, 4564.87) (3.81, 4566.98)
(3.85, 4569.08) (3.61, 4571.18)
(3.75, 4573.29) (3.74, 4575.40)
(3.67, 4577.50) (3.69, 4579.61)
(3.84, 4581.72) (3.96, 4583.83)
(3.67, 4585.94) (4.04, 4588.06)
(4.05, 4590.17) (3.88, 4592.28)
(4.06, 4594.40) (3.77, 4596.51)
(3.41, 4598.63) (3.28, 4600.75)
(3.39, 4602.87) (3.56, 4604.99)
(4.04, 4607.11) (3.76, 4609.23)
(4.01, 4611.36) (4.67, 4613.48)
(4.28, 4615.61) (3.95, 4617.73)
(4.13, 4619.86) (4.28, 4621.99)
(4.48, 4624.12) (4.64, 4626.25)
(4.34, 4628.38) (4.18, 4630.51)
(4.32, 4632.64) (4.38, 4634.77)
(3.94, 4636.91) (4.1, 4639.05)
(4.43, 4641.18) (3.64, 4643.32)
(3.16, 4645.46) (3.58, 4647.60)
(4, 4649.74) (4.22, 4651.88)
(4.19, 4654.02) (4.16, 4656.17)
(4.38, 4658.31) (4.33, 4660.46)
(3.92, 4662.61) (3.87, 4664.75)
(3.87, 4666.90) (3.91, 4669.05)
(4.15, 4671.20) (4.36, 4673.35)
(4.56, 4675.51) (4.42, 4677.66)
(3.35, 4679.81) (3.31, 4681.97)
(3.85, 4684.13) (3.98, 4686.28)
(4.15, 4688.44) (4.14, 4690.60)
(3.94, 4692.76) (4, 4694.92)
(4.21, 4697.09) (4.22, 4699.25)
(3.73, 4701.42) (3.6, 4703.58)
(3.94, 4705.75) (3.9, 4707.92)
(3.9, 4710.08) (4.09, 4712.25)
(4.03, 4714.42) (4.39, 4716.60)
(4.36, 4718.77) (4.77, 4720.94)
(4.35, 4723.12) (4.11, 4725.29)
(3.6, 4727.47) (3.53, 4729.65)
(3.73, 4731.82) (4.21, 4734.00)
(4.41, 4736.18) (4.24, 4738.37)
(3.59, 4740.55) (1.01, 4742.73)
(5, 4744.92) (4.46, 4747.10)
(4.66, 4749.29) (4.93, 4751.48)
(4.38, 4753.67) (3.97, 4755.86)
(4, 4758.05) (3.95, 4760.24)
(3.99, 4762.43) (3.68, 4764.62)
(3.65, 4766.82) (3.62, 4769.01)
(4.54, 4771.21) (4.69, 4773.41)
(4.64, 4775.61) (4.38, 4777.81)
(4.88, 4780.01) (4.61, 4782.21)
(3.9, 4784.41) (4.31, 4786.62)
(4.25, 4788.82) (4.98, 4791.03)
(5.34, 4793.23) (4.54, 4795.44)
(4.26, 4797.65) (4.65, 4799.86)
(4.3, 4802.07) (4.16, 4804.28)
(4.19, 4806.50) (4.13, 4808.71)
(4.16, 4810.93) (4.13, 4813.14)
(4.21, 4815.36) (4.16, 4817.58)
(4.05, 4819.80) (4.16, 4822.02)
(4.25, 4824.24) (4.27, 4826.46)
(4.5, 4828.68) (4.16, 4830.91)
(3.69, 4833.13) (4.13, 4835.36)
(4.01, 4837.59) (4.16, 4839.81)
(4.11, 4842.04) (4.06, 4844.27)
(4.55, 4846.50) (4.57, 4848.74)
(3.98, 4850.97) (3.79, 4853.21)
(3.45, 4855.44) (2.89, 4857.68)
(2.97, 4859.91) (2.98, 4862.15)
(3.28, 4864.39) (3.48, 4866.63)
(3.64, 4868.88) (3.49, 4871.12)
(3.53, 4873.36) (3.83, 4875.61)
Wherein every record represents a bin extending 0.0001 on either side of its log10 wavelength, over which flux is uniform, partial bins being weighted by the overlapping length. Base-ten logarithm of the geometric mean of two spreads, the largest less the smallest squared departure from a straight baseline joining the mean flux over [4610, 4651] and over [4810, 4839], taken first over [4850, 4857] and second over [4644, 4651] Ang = -0.19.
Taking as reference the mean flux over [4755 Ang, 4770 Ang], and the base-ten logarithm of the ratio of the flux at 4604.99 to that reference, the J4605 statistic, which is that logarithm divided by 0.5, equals -0.065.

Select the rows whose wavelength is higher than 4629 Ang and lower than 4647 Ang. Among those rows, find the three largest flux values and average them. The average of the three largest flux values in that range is 4.38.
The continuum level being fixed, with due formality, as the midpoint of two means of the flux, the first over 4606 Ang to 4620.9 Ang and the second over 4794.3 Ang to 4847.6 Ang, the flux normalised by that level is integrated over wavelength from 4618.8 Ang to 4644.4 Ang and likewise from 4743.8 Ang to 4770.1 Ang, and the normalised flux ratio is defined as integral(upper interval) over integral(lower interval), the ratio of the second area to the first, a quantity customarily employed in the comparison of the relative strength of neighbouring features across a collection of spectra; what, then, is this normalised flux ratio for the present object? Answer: 1.02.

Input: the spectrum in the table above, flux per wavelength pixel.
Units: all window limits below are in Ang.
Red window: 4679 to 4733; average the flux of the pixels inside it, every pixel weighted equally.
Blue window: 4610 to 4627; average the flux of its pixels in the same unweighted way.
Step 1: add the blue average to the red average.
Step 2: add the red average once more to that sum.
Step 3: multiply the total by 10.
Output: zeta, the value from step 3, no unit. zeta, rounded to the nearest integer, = 122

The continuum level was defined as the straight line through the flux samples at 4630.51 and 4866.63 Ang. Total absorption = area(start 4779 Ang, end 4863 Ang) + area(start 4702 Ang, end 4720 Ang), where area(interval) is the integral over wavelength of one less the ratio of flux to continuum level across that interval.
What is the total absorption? -13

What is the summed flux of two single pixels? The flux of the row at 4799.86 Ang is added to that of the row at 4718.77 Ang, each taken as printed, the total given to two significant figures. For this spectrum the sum 9.0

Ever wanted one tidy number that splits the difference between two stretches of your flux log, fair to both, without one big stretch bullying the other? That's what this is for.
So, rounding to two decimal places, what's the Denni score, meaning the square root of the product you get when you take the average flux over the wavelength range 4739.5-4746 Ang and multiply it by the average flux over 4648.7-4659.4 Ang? 3.66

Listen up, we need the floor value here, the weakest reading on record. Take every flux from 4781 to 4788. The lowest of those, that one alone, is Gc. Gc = 3.9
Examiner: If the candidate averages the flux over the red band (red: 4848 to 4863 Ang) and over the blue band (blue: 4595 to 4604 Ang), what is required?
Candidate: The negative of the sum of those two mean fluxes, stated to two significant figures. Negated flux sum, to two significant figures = -7.0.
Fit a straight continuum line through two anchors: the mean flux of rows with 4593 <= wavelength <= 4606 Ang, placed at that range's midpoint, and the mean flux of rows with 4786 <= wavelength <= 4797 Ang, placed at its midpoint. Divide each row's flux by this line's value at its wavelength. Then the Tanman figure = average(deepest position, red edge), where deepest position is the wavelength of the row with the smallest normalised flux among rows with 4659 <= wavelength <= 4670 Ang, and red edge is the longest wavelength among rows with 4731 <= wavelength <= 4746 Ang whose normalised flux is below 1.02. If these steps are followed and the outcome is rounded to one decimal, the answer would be 4704.8 Ang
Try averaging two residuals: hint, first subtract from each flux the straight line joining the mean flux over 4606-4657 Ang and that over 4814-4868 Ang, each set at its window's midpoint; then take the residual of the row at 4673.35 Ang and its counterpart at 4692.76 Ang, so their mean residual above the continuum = 0.08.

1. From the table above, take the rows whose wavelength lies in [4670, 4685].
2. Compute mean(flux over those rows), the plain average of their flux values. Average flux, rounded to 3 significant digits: 4.00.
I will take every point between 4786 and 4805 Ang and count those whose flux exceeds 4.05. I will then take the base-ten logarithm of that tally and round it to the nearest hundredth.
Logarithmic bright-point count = 0.95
